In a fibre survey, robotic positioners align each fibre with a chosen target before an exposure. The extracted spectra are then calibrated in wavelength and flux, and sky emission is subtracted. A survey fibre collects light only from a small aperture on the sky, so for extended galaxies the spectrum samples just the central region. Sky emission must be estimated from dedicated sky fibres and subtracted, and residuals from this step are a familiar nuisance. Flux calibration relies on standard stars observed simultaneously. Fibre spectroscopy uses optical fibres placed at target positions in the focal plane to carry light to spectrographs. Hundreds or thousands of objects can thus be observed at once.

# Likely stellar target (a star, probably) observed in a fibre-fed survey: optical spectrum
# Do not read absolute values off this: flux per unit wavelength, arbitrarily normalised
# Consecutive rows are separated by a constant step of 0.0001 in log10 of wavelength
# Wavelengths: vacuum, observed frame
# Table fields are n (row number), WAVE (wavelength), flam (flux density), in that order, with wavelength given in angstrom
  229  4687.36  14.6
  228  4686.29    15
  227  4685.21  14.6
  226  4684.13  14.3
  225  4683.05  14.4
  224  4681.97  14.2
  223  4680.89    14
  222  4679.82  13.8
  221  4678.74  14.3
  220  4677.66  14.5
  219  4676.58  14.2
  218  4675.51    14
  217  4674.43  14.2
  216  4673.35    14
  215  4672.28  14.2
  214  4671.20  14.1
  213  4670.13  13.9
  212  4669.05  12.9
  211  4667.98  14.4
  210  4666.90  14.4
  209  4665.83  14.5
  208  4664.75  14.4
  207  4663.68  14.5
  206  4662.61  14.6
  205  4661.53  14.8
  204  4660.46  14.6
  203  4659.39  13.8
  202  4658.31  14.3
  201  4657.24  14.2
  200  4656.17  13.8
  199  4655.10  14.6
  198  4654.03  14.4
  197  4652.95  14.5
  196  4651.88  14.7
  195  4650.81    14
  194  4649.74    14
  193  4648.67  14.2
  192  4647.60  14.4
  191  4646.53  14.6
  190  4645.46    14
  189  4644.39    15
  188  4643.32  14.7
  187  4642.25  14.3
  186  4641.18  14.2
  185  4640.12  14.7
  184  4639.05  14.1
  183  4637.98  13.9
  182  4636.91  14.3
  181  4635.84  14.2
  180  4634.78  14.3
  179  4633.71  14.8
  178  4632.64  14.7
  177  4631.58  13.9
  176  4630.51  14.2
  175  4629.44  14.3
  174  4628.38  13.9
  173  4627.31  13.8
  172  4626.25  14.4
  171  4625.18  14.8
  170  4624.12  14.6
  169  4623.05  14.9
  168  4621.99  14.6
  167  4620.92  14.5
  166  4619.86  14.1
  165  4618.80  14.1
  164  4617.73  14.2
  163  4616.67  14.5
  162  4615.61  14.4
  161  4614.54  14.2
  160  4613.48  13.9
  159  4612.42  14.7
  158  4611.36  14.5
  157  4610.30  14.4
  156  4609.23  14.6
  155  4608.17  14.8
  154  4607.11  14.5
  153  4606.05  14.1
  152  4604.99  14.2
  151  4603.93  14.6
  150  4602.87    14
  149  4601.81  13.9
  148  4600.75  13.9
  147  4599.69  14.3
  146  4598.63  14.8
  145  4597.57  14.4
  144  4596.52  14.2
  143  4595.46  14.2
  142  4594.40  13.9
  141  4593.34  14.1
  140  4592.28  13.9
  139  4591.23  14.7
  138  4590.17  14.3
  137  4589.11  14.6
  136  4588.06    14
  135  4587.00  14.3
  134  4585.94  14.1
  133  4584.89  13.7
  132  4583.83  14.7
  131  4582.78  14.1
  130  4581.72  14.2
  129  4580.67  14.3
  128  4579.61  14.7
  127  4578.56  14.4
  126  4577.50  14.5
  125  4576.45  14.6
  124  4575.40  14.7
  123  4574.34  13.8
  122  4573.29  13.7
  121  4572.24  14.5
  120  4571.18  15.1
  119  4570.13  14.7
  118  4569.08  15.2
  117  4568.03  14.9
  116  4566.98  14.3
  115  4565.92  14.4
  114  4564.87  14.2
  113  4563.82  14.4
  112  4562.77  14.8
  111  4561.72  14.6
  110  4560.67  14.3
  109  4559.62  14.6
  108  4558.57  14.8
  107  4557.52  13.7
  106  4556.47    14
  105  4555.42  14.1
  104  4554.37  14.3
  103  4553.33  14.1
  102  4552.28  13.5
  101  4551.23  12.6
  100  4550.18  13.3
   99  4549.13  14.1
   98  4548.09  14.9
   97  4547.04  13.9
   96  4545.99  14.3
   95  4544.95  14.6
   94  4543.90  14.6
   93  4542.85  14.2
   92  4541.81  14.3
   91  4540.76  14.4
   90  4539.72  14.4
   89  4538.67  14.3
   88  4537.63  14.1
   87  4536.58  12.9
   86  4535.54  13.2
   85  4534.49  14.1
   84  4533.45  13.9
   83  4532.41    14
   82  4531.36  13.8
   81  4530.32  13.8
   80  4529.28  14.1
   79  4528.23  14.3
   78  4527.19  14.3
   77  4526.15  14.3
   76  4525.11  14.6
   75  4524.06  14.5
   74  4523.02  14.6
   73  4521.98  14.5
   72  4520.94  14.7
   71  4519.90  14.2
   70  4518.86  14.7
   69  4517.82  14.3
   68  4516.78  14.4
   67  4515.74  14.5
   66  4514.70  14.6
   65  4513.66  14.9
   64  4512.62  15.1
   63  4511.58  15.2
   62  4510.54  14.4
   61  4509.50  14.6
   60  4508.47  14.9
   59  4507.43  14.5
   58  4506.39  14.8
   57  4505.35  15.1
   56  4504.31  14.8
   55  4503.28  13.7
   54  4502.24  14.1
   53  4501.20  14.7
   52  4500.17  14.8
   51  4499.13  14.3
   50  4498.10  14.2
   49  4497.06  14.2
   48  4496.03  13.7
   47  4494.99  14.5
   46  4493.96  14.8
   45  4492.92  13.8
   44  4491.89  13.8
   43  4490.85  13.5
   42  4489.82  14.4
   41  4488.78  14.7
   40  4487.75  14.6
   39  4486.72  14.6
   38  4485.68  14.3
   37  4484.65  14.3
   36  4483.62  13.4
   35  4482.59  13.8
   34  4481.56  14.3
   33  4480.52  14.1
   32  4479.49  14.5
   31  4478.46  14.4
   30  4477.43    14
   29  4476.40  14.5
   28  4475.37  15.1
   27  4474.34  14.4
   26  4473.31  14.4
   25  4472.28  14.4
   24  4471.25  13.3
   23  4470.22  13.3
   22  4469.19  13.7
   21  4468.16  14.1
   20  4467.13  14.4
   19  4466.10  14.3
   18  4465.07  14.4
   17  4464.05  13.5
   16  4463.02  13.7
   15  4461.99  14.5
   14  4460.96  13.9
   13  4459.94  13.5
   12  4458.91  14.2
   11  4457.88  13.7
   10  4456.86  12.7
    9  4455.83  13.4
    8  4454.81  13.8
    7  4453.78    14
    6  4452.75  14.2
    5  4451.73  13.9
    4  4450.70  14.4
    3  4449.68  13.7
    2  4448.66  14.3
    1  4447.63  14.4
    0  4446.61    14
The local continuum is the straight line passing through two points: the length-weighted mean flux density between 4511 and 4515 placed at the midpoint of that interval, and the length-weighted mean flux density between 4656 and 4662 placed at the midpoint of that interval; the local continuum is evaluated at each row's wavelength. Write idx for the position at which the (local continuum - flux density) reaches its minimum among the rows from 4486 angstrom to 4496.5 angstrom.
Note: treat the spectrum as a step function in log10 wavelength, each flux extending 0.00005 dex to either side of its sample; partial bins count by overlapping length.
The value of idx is 4493.96 angstrom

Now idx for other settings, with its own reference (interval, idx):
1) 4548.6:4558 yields 4554.37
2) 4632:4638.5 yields 4633.71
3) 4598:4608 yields 4598.63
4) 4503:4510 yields 4505.35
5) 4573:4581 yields 4579.61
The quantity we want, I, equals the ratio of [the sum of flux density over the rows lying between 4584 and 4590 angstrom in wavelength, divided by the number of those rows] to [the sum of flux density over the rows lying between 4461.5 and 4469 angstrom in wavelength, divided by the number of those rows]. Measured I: 1.00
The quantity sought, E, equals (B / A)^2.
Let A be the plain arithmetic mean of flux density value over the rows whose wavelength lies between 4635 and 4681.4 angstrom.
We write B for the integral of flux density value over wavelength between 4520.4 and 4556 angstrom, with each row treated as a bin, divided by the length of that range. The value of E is 0.98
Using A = 14.3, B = 14.1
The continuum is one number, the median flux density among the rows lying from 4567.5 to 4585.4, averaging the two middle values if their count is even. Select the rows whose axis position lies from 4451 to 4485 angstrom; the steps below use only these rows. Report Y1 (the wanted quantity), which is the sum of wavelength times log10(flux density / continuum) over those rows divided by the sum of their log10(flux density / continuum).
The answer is 4465.1 angstrom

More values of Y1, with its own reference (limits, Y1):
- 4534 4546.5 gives 4537.1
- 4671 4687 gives 4675.7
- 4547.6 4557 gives 4552.3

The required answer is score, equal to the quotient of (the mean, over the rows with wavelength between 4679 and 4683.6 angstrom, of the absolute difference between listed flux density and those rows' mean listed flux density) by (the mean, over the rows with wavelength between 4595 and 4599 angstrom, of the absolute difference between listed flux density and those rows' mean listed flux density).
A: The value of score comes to 1.0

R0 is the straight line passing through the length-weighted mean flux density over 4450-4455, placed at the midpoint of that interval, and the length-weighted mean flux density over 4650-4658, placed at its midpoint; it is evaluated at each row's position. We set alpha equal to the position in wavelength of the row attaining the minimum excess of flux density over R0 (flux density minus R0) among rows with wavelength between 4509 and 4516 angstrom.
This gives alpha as 4510.54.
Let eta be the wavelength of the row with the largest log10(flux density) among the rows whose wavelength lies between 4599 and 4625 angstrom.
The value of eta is 4623.05 angstrom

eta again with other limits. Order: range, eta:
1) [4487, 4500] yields 4493.96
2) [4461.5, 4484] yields 4475.37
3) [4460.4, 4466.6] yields 4461.99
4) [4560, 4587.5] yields 4569.08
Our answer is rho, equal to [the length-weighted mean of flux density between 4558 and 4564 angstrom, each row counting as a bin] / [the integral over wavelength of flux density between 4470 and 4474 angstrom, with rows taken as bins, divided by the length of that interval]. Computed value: 1.05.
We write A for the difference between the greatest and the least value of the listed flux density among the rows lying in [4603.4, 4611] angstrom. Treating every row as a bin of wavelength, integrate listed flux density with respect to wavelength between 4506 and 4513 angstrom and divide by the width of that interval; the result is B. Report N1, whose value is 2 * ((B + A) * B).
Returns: 458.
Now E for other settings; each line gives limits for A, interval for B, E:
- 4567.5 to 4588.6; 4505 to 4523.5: 1.04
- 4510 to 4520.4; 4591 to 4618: 0.96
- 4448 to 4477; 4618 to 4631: 1.05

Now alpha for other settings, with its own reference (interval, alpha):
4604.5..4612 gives 4606.05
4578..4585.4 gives 4584.89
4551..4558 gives 4551.23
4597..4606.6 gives 4601.81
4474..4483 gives 4482.59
